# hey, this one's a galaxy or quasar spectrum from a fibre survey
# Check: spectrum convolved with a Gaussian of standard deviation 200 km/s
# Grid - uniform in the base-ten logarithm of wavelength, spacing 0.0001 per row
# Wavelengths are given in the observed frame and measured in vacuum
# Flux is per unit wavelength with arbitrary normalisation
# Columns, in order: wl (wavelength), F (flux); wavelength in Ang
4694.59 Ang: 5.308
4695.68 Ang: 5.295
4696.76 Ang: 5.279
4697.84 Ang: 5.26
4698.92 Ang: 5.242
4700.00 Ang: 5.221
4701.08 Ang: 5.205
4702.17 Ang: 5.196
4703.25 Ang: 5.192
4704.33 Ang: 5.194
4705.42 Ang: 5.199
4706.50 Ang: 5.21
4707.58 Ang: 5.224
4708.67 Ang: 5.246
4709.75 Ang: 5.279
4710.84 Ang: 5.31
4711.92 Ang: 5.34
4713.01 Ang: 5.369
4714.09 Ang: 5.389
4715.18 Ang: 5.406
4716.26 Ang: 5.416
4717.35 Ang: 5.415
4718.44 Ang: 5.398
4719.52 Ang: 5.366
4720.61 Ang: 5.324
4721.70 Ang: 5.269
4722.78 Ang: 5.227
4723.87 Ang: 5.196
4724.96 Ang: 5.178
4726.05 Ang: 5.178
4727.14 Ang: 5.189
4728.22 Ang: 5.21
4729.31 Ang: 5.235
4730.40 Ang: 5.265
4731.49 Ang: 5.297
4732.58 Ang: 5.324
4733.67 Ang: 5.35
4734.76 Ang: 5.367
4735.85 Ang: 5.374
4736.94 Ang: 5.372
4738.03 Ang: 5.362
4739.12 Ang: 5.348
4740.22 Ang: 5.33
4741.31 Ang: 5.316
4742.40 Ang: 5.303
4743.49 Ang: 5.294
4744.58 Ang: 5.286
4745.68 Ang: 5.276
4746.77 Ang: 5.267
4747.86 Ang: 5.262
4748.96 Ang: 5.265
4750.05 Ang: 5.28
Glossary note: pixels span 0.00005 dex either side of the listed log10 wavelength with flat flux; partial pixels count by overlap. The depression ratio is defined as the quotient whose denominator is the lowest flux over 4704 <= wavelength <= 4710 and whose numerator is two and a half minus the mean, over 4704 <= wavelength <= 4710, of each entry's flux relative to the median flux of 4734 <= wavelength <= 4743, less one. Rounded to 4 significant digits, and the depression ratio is 0.4860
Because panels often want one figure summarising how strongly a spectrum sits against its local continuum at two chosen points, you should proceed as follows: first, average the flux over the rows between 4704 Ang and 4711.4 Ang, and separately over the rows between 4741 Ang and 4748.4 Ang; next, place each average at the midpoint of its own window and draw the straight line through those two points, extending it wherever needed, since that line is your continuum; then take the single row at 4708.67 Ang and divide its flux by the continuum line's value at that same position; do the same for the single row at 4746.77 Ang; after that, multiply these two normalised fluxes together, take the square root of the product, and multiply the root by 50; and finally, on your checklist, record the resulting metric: 49.9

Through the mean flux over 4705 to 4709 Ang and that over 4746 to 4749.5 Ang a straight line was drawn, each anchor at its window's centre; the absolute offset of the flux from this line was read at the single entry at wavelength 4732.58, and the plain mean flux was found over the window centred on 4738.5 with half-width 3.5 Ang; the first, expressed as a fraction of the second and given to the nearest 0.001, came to 0.014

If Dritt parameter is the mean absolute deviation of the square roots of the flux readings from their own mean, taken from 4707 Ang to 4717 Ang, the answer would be 0.013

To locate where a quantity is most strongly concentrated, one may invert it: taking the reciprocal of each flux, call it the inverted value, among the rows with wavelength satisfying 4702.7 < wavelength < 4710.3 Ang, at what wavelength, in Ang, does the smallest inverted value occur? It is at 4709.75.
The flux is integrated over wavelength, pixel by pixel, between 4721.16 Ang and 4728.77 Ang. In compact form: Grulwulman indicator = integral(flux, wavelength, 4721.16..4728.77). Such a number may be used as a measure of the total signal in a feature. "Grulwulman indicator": 39.7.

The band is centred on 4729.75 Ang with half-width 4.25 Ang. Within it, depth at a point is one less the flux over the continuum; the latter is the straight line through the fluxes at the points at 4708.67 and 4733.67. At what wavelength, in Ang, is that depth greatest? 4726.05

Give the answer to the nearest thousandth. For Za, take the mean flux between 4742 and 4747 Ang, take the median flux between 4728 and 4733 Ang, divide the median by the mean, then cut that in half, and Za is 0.498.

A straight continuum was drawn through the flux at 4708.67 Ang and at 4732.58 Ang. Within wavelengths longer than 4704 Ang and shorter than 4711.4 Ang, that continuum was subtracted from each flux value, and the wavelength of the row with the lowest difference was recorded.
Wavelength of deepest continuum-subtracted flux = 4704.33 Ang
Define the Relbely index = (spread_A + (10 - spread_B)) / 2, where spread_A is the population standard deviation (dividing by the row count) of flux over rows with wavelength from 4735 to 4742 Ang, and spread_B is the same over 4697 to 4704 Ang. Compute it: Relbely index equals 4.998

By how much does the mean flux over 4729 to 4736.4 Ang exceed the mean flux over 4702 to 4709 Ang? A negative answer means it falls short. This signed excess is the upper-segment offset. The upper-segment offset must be 0.11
